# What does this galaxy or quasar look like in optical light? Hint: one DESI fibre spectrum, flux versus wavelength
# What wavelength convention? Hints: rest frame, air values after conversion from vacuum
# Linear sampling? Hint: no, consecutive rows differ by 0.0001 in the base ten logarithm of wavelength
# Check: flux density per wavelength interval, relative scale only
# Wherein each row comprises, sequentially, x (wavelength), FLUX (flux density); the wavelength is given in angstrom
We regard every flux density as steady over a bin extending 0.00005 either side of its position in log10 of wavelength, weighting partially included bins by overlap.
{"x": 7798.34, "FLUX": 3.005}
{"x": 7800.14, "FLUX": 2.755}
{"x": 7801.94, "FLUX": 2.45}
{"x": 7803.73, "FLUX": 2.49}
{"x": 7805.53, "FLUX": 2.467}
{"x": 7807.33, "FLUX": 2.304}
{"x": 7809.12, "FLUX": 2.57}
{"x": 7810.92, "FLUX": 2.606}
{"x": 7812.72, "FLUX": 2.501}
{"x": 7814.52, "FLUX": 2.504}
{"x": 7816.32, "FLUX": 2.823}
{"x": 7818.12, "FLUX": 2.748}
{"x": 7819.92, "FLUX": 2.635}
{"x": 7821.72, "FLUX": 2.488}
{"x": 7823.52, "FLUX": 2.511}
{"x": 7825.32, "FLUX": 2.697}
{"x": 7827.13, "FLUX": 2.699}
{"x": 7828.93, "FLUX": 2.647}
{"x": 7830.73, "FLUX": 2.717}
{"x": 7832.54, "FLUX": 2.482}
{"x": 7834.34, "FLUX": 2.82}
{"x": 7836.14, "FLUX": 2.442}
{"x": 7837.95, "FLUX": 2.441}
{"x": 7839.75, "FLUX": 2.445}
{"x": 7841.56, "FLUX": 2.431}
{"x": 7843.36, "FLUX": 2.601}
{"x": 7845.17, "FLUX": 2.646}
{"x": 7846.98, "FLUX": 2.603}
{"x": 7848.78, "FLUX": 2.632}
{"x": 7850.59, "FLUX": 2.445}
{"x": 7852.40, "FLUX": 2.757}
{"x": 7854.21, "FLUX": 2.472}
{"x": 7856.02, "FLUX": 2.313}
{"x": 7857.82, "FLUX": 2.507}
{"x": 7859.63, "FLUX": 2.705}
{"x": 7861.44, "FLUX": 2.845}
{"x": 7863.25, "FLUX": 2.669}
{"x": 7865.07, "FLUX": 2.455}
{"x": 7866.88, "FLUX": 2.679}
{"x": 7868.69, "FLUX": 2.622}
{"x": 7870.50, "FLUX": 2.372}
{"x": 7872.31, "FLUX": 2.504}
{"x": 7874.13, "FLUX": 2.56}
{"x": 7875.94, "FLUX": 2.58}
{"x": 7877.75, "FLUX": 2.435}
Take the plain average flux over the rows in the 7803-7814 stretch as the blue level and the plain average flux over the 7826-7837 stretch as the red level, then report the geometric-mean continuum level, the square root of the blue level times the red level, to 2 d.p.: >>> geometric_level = 2.56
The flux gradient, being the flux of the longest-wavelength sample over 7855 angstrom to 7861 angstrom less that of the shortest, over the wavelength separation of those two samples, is 0.11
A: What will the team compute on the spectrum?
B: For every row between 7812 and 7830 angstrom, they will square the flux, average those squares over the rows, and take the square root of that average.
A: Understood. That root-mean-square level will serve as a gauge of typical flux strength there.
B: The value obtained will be 2.63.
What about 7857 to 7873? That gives 2.60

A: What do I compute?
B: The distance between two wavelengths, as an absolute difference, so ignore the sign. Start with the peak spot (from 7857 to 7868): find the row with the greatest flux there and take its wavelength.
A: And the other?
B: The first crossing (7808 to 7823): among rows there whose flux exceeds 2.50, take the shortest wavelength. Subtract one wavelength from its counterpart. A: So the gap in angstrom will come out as 52.3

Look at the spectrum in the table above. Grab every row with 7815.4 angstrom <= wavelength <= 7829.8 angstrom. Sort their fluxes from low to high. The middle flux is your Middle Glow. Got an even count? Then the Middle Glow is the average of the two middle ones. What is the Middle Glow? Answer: 2.67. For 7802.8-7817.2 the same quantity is 2.50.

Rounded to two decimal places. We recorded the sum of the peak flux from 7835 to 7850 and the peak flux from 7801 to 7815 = 5.25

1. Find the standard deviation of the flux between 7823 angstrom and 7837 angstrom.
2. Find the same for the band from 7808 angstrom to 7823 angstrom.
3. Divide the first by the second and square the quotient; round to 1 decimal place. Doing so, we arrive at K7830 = 1.2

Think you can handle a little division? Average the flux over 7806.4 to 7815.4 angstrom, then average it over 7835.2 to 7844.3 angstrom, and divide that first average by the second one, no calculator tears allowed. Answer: 1.01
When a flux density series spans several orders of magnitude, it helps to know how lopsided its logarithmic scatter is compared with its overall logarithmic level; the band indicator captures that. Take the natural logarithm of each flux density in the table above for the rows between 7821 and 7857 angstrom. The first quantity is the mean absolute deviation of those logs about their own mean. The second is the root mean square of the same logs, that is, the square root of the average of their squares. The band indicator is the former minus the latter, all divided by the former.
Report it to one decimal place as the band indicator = -19.6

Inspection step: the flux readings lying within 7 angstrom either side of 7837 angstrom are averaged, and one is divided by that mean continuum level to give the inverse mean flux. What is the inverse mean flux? 0.393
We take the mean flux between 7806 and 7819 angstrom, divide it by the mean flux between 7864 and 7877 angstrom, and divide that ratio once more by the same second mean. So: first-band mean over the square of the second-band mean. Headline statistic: 0.400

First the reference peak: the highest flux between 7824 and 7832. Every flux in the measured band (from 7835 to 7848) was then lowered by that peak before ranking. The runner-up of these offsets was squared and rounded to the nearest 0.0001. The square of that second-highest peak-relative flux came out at 0.0130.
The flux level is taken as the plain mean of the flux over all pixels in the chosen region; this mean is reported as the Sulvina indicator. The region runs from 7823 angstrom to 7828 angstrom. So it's 2.64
